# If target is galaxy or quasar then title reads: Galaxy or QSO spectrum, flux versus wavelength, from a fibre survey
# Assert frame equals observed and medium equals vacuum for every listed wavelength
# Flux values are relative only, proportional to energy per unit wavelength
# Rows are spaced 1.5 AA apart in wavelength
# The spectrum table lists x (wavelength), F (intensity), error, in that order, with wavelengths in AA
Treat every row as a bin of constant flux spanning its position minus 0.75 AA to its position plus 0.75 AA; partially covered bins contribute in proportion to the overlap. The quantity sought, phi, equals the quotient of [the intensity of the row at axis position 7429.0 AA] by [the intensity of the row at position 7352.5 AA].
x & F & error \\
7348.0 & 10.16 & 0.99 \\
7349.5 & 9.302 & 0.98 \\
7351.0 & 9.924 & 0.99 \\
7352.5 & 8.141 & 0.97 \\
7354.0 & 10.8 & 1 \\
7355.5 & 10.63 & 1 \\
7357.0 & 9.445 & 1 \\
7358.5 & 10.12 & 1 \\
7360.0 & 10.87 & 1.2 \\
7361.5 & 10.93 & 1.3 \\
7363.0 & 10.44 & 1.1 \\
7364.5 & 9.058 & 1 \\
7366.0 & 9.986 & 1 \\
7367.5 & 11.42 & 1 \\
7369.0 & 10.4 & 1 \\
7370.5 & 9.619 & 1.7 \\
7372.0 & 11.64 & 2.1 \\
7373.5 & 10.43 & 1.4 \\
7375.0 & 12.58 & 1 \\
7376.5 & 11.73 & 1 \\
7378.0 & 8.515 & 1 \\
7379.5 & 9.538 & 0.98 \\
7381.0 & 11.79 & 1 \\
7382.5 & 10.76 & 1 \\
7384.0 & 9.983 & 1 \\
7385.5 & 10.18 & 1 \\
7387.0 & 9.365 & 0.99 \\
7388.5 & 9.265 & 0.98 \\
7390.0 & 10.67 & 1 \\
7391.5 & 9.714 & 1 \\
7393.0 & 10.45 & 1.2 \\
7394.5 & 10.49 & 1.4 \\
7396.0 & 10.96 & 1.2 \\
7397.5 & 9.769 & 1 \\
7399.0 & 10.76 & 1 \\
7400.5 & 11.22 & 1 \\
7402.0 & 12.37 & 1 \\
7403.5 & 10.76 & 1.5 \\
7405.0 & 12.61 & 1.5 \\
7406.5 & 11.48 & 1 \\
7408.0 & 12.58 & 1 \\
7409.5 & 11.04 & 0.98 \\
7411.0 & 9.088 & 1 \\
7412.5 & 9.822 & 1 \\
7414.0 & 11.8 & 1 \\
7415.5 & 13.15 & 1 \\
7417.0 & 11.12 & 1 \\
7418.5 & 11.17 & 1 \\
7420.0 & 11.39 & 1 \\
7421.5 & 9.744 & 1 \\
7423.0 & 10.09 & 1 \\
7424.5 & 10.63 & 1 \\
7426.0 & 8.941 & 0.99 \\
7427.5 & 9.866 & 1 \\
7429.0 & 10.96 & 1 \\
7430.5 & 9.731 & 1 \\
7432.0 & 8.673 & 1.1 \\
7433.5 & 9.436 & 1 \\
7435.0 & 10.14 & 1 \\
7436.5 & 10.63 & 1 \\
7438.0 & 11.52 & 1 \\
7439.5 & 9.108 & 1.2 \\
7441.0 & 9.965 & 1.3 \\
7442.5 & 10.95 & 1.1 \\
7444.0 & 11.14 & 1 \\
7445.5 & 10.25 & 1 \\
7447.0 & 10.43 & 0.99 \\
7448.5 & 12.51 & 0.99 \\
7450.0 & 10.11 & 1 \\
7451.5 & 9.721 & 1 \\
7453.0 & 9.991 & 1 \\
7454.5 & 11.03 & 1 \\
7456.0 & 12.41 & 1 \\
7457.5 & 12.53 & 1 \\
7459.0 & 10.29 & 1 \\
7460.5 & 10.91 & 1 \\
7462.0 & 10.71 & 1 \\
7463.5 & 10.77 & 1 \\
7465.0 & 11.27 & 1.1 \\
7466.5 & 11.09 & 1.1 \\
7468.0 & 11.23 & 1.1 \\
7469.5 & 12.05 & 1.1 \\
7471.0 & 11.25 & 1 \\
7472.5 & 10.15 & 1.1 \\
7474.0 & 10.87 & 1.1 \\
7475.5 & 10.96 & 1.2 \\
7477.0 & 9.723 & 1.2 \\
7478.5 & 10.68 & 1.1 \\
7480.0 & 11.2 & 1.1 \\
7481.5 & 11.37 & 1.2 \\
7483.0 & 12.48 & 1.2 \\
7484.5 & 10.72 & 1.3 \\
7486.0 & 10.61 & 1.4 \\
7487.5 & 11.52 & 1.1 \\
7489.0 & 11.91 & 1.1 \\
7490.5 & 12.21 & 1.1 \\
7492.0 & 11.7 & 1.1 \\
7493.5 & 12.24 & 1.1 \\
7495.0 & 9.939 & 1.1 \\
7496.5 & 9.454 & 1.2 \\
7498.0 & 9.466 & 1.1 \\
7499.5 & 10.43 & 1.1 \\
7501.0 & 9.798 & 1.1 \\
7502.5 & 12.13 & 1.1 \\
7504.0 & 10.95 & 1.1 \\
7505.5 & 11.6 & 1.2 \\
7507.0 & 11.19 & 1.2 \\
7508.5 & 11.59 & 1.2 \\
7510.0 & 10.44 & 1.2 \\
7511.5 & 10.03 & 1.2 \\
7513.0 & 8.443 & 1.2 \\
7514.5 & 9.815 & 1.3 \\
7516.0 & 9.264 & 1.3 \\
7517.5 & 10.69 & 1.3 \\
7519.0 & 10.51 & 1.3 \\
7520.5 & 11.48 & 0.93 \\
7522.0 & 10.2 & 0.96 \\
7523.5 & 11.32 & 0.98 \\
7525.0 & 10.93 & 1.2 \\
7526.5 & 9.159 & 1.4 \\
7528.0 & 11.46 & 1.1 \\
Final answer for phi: 1.35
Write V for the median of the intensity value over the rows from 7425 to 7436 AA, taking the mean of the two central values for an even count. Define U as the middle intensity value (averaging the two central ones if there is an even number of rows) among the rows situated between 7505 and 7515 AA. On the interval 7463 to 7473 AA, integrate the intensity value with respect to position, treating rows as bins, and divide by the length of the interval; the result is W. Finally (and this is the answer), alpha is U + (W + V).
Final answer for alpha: 31.3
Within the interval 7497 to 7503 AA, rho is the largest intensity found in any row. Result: 12.13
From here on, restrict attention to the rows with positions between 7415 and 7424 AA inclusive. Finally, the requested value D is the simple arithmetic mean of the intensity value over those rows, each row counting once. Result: 11.1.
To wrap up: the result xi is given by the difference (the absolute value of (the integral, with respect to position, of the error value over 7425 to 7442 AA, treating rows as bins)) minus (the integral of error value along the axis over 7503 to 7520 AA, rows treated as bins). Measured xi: -2.8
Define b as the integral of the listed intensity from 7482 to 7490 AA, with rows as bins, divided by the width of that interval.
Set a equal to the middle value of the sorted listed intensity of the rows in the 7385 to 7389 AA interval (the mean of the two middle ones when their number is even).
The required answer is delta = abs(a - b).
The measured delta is 2.1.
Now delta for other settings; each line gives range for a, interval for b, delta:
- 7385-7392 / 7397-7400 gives 0.7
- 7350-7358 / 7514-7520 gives 0.2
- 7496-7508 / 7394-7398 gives 0.2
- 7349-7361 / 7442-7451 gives 0.8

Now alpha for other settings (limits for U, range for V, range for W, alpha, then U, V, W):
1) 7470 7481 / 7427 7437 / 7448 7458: 31.9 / 10.9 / 9.9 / 11.1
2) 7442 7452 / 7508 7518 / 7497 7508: 31.2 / 10.4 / 10.0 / 10.8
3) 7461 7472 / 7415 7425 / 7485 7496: 33.7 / 11.2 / 11.1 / 11.4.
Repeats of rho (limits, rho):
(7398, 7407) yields 12.61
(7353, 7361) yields 10.87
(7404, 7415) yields 12.61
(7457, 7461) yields 12.53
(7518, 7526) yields 11.48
